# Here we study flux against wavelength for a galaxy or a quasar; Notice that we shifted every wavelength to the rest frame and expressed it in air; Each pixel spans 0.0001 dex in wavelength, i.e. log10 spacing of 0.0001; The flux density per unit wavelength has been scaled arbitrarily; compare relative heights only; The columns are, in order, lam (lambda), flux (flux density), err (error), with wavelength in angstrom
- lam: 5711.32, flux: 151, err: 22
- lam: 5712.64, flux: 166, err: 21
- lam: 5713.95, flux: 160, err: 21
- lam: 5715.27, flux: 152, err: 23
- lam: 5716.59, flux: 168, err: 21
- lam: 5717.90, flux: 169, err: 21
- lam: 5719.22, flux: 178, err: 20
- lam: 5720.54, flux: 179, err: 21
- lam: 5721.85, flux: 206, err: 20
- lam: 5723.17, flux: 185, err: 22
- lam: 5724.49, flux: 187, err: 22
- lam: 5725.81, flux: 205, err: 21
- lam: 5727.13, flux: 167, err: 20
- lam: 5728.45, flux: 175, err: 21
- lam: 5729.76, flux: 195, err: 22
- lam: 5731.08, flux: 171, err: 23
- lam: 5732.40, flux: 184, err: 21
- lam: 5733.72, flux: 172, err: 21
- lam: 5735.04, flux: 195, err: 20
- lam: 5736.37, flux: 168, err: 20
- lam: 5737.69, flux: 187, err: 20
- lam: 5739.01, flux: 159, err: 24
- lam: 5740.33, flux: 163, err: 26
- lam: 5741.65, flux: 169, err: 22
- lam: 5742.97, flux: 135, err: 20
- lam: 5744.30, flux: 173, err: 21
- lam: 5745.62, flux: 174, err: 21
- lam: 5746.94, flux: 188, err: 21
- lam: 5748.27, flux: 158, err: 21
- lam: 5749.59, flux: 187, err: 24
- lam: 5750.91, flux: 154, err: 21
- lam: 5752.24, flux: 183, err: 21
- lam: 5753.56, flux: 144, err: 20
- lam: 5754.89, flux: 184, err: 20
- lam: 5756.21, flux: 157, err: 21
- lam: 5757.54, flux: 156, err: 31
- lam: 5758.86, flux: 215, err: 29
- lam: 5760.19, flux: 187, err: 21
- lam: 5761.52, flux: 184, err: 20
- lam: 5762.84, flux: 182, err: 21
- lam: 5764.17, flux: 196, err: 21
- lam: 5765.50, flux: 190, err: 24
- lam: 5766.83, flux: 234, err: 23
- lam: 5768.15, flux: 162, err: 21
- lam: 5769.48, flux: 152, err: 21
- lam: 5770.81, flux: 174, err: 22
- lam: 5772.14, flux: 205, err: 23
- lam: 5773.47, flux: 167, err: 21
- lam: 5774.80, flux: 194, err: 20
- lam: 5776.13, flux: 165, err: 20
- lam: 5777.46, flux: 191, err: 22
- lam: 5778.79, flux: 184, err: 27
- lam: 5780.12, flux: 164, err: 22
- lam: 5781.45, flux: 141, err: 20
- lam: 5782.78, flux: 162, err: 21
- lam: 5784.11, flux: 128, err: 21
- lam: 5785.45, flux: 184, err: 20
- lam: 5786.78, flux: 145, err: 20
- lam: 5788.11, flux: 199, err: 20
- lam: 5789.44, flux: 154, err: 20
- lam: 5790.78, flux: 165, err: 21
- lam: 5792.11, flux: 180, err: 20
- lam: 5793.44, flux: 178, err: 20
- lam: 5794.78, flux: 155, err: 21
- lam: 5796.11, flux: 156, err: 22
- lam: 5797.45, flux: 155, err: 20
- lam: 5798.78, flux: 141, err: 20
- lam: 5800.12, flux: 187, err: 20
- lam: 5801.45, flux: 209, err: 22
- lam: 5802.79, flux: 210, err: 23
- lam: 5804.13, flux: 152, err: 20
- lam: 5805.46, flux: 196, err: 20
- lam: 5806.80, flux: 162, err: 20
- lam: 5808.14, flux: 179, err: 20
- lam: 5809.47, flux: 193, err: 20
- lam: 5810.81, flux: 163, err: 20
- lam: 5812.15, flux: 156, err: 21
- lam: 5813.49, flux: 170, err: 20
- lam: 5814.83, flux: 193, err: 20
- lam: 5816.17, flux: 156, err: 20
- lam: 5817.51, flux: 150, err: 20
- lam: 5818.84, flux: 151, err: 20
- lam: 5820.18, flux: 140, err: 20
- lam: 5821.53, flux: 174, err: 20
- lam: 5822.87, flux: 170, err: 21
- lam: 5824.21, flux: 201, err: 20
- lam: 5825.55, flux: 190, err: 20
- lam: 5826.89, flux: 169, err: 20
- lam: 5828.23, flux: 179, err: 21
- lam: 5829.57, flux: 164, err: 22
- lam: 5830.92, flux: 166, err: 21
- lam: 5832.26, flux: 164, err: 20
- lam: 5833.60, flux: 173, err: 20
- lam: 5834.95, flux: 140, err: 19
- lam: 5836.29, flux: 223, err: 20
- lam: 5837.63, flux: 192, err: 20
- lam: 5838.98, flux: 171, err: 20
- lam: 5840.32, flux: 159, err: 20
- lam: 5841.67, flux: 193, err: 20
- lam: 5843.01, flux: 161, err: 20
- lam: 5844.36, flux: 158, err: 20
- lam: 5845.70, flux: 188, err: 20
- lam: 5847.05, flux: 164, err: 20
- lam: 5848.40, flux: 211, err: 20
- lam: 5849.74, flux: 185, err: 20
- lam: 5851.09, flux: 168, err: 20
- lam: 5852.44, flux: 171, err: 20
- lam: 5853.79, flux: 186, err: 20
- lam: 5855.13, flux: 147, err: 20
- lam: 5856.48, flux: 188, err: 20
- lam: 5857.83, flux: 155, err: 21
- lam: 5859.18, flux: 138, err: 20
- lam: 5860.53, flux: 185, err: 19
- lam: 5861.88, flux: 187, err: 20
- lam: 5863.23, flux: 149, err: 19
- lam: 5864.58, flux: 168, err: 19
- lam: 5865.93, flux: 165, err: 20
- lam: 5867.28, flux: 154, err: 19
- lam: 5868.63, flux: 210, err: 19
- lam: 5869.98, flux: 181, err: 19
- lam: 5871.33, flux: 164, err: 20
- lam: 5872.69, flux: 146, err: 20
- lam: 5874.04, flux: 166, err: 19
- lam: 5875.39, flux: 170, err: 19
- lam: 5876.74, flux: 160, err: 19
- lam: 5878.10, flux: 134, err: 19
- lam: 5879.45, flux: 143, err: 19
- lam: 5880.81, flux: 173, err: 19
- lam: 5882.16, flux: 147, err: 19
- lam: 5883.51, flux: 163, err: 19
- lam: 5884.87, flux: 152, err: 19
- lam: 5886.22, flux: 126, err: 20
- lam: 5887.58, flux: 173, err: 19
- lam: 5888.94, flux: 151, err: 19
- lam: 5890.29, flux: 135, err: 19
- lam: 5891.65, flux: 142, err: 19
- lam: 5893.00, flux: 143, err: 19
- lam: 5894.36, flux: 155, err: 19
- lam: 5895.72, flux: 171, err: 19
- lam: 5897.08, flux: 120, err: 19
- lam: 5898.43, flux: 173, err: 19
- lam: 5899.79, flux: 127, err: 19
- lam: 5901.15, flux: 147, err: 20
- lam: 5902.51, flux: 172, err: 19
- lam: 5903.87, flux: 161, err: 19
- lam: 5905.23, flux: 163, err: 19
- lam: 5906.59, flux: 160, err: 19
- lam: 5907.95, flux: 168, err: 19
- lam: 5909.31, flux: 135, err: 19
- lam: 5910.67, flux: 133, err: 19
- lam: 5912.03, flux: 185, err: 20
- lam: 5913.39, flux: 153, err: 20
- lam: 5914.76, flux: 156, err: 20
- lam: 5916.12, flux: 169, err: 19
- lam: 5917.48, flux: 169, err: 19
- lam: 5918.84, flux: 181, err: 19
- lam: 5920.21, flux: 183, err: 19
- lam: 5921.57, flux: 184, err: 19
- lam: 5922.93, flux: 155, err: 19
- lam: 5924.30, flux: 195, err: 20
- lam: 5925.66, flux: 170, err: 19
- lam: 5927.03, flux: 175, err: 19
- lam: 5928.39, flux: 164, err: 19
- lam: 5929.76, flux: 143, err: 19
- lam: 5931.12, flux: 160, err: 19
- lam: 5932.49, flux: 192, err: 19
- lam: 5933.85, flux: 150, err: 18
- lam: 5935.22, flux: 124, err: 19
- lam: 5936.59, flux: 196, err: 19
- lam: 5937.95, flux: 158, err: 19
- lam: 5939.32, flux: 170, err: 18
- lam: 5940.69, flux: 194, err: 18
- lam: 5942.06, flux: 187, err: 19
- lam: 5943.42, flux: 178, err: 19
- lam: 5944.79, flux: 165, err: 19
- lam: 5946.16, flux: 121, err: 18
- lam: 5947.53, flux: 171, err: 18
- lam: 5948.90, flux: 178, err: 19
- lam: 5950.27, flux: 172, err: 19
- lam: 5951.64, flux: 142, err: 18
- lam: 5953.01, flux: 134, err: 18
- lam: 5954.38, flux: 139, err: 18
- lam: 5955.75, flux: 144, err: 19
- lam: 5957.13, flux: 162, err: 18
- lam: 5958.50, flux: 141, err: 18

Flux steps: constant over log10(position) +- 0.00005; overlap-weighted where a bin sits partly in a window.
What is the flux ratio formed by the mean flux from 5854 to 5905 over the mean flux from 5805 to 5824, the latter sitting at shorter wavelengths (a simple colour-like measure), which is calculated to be 0.939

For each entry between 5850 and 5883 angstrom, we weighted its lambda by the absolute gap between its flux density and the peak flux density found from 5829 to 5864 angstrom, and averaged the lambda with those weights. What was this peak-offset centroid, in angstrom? 5867.4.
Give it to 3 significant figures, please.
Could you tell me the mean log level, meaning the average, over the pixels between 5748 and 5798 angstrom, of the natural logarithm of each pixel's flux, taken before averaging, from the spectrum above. 5.15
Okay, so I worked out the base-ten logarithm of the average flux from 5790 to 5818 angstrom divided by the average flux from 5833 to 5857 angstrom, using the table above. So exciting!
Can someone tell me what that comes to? -0.012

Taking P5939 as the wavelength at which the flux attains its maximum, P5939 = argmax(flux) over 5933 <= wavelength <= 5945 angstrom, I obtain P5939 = 5936.59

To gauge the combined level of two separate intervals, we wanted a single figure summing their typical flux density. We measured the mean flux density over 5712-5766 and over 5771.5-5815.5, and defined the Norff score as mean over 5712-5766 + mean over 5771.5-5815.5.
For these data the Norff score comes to 348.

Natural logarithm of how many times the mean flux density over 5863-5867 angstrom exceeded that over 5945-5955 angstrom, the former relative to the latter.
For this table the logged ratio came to 0.062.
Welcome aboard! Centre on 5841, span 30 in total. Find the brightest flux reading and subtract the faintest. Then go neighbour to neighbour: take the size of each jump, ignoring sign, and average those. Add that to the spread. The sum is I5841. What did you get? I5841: 106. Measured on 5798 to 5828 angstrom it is 92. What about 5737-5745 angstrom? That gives 74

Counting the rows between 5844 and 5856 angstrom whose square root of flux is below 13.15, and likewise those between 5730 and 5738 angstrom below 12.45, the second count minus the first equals -5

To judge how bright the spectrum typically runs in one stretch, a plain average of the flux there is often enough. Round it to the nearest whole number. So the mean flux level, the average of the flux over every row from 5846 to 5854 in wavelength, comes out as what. 181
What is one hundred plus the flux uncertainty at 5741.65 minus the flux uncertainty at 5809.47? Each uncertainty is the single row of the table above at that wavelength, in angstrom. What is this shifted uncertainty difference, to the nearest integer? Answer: 102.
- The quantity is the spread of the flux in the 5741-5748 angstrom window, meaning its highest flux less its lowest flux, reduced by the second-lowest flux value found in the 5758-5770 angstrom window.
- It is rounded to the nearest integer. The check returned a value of -109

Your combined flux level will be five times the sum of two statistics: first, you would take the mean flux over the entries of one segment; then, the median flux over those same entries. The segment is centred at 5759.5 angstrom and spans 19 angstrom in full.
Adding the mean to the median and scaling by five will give 1820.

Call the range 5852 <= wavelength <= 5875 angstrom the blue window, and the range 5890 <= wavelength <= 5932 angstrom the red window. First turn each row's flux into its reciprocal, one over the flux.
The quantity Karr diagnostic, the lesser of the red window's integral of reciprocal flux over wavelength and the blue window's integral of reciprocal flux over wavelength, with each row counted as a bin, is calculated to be 0.14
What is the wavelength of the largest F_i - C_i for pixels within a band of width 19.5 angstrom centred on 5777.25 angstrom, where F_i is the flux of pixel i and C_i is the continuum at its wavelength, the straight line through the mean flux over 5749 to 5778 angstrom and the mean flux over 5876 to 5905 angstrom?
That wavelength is 5772.14 angstrom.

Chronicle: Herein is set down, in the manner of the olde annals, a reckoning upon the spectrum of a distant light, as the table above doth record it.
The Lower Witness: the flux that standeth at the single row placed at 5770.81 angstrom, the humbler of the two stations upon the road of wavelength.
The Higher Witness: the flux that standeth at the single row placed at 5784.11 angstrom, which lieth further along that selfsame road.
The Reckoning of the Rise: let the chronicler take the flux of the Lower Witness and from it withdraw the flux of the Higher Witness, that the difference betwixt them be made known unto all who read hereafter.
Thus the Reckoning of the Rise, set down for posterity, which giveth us 46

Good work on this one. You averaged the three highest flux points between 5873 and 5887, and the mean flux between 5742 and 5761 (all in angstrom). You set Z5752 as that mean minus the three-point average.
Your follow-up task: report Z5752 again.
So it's 1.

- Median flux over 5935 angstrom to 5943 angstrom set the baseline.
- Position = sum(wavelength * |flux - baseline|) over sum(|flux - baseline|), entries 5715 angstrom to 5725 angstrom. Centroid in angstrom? 5719.2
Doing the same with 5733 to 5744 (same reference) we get 5739.6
